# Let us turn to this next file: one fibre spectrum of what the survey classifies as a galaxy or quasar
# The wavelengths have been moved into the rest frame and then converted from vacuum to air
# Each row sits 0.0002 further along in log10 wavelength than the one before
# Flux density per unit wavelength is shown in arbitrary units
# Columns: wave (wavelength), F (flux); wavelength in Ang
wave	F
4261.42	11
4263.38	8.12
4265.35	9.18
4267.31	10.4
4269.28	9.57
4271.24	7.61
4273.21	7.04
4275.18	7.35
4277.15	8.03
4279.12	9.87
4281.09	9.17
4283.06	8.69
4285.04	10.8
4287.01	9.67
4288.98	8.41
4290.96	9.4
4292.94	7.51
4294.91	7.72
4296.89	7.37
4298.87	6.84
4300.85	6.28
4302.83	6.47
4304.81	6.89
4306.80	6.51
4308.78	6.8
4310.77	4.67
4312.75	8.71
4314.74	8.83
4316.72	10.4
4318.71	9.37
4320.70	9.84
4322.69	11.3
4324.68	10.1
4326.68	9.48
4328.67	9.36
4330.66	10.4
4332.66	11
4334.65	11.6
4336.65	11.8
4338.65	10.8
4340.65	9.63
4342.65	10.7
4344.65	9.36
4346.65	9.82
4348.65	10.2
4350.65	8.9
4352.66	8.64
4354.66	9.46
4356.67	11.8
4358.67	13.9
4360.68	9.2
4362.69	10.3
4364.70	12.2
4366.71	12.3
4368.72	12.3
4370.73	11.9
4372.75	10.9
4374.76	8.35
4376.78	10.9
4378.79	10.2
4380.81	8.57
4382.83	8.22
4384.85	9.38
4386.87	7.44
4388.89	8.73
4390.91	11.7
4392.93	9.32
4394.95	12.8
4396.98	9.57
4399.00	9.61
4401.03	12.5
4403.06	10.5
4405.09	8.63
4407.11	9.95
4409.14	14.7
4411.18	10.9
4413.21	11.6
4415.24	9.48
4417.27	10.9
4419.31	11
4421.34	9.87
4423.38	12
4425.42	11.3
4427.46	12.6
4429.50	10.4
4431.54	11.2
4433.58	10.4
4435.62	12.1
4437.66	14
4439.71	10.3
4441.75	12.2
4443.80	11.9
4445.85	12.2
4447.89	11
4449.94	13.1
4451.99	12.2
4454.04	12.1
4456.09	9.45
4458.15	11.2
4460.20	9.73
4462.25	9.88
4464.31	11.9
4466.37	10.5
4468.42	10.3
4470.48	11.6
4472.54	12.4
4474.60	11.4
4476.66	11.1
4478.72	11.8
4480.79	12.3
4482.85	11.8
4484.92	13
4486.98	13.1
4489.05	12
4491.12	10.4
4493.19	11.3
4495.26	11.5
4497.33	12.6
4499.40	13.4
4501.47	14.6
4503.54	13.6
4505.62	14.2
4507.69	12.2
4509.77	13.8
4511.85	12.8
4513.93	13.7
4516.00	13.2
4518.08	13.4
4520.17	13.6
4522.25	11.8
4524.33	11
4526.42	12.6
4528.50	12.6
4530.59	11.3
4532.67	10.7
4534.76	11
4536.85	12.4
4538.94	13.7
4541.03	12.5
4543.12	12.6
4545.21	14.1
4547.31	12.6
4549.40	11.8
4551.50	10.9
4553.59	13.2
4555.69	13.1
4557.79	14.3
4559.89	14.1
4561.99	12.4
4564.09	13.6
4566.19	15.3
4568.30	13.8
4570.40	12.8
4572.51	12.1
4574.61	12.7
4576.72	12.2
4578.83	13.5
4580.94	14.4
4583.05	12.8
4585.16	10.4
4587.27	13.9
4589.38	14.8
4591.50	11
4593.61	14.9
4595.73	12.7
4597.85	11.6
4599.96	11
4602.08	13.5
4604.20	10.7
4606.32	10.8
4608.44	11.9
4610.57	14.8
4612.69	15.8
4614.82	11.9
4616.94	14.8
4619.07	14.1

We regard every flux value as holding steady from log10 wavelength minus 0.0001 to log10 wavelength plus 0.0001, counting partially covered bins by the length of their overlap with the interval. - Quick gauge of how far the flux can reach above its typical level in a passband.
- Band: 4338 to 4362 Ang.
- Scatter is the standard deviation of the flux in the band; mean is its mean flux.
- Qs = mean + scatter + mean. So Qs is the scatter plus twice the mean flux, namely 22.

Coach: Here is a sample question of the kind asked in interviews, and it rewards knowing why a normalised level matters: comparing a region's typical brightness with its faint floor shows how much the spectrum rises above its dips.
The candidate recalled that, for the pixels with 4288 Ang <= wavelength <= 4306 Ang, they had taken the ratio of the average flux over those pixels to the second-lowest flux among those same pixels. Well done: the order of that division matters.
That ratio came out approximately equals 1.15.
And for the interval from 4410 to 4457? 1.20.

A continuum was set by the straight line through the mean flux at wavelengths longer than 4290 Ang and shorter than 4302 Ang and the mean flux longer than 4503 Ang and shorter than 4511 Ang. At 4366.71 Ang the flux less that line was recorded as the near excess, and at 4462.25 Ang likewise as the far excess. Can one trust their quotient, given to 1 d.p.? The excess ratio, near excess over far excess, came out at -1.2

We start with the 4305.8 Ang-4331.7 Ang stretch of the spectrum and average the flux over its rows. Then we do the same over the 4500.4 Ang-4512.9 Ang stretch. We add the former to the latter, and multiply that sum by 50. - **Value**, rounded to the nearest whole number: 1122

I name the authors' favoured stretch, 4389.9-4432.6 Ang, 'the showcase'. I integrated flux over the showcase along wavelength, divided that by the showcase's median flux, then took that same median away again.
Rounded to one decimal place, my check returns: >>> 32.1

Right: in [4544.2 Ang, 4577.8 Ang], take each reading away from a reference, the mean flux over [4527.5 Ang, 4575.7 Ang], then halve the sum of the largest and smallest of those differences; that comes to -0.3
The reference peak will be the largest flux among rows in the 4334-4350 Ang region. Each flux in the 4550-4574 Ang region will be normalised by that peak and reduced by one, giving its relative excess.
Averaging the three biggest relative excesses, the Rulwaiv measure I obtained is 0.23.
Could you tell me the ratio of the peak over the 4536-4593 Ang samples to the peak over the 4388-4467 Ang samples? 1.0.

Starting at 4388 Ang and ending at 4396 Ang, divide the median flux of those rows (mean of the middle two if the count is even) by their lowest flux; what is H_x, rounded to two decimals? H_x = 1.20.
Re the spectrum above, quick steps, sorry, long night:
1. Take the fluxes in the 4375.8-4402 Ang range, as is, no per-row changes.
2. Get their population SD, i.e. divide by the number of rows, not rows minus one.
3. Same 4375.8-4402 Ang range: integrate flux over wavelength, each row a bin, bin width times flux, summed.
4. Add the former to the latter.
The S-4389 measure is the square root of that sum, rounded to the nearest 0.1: 16.2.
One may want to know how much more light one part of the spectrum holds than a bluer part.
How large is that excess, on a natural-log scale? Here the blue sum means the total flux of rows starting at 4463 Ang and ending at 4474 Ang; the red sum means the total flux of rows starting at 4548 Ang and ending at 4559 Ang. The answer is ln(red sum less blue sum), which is 1.9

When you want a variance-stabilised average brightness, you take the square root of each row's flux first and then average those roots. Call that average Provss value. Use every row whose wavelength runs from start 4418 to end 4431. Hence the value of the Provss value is 3.34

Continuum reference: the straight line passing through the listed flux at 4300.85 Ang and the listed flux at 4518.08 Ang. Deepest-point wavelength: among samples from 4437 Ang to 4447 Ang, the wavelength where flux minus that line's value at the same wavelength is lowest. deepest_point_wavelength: 4439.71 Ang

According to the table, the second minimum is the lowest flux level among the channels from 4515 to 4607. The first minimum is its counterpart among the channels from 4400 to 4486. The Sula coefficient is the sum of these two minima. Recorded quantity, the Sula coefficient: 19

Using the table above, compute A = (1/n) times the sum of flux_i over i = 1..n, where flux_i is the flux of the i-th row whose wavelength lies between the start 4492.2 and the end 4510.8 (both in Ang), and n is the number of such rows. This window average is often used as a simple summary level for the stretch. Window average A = 13.0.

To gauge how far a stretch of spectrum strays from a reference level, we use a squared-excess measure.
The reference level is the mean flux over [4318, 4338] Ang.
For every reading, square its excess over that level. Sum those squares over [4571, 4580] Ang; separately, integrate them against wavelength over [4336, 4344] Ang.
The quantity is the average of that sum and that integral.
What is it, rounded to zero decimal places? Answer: 13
